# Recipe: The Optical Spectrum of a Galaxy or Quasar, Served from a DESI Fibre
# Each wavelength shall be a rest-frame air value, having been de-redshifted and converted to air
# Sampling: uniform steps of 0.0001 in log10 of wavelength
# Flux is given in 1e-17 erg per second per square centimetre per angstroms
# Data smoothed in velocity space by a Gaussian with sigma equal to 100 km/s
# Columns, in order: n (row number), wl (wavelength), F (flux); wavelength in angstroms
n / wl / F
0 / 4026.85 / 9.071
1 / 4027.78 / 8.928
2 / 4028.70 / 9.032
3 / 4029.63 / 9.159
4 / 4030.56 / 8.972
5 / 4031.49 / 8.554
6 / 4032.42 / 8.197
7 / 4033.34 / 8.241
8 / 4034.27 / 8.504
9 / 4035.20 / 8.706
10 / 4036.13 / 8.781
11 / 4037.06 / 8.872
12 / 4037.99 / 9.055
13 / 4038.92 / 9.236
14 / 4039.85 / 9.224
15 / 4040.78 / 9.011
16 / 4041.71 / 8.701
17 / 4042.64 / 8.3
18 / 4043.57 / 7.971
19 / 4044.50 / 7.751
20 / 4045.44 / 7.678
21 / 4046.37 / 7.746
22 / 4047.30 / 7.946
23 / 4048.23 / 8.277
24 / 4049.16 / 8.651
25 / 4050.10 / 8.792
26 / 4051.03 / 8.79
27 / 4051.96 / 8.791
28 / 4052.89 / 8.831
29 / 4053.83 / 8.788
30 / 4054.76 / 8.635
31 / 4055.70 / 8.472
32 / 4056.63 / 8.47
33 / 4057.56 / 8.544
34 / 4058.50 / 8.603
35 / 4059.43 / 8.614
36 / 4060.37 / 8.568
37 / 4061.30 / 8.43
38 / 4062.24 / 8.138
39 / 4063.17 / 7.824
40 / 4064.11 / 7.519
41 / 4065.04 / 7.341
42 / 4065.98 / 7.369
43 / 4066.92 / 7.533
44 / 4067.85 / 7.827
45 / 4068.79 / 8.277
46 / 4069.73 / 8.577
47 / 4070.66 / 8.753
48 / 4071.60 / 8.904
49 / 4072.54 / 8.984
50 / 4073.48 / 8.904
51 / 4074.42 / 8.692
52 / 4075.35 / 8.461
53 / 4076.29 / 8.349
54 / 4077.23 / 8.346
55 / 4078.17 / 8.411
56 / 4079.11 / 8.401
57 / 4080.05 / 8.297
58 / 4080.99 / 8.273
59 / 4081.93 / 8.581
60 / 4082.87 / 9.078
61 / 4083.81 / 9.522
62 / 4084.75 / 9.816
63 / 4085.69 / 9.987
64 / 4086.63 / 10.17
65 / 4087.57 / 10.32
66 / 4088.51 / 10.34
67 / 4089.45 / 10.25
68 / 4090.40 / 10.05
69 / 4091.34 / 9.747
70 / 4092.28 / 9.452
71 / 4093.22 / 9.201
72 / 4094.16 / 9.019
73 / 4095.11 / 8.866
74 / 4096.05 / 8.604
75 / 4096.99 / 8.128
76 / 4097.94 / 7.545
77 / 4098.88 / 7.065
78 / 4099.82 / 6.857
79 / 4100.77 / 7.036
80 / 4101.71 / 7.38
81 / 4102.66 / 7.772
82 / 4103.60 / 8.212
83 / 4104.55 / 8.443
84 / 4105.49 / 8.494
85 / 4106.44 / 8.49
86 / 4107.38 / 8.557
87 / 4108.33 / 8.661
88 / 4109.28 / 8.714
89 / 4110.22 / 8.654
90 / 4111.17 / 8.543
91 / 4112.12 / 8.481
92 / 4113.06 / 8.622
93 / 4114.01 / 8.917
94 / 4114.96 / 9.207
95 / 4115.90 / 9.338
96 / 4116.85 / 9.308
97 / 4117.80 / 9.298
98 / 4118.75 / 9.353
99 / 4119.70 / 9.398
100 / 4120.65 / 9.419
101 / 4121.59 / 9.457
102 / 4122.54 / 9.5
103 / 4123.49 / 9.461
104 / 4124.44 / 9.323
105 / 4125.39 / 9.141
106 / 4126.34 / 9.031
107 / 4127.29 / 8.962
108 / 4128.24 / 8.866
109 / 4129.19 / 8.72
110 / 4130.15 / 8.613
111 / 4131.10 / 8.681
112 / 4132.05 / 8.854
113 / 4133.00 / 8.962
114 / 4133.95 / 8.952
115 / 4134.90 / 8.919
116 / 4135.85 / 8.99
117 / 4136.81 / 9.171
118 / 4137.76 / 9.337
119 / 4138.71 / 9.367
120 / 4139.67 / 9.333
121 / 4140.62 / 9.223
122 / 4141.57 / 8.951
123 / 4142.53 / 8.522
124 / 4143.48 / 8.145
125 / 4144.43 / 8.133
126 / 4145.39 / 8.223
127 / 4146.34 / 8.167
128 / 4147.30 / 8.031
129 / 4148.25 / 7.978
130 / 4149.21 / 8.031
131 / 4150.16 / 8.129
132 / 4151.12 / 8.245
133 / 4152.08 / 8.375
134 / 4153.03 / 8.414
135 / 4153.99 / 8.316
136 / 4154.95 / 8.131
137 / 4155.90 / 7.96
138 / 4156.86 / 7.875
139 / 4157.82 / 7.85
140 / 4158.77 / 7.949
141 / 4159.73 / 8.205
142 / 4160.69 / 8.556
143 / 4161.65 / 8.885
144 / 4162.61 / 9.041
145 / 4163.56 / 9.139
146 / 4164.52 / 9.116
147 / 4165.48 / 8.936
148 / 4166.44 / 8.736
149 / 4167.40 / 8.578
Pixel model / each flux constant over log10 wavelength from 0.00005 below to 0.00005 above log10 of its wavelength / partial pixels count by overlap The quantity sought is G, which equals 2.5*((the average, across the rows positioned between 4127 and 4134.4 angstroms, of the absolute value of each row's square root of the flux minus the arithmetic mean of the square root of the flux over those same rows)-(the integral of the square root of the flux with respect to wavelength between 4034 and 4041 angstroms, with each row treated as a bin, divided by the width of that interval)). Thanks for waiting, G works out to -7.42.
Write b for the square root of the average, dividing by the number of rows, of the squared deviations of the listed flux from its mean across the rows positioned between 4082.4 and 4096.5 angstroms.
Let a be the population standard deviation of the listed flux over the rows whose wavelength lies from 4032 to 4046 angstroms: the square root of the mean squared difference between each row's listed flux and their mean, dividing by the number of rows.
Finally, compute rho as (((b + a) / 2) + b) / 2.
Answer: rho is 0.54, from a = 0.5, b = 0.55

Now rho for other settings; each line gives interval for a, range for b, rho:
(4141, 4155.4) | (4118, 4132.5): 0.29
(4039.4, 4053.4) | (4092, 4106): 0.73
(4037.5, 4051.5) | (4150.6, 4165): 0.46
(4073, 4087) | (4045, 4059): 0.44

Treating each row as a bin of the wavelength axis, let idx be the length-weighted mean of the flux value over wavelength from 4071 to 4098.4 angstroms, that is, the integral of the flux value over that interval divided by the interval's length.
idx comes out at 9.1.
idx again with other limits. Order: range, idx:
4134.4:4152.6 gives 8.6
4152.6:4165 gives 8.4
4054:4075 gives 8.3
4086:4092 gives 10.1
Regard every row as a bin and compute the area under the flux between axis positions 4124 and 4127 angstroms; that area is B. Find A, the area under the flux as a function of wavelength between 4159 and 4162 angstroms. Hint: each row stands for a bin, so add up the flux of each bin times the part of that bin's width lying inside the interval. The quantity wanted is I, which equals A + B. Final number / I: 53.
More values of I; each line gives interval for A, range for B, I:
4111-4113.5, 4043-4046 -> 45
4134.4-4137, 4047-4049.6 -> 45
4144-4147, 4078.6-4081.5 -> 49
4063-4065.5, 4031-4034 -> 44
